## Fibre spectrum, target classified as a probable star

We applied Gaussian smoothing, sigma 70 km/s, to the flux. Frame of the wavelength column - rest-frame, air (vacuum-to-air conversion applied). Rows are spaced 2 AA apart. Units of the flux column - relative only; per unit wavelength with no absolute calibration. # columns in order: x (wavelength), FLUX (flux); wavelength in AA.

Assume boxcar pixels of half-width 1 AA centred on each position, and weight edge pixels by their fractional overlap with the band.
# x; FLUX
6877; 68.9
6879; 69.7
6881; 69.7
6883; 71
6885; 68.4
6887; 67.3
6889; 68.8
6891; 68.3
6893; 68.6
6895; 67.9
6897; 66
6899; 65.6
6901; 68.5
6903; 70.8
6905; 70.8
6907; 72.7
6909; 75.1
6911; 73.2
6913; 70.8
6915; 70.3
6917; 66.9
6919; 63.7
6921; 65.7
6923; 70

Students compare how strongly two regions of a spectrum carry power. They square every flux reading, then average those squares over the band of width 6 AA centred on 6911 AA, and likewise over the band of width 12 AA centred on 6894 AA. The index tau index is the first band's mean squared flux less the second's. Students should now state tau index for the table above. 775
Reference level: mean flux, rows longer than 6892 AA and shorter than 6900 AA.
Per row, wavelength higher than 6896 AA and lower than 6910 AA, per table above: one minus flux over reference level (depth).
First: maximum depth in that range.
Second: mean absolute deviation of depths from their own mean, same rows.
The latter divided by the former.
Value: 1.9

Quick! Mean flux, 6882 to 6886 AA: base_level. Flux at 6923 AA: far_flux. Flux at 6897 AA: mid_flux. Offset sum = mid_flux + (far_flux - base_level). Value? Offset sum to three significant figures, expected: 66.3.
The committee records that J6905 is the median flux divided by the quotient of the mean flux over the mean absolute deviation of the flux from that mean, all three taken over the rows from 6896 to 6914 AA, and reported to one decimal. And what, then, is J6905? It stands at 2.5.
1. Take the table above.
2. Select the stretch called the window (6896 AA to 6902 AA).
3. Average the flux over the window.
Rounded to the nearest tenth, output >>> 66.7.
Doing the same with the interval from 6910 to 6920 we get 69.0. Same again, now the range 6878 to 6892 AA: 69.0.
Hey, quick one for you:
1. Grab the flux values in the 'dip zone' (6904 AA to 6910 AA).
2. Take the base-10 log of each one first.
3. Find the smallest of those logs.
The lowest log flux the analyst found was 1.85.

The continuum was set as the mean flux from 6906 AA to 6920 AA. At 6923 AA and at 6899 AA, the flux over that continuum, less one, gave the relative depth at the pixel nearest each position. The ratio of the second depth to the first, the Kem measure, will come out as 12.4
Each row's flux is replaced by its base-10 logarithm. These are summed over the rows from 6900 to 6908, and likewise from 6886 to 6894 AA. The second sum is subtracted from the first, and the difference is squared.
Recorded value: 0.0037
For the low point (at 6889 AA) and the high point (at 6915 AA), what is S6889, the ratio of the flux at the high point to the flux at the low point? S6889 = 1.02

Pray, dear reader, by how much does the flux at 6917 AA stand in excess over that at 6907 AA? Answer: -5.8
